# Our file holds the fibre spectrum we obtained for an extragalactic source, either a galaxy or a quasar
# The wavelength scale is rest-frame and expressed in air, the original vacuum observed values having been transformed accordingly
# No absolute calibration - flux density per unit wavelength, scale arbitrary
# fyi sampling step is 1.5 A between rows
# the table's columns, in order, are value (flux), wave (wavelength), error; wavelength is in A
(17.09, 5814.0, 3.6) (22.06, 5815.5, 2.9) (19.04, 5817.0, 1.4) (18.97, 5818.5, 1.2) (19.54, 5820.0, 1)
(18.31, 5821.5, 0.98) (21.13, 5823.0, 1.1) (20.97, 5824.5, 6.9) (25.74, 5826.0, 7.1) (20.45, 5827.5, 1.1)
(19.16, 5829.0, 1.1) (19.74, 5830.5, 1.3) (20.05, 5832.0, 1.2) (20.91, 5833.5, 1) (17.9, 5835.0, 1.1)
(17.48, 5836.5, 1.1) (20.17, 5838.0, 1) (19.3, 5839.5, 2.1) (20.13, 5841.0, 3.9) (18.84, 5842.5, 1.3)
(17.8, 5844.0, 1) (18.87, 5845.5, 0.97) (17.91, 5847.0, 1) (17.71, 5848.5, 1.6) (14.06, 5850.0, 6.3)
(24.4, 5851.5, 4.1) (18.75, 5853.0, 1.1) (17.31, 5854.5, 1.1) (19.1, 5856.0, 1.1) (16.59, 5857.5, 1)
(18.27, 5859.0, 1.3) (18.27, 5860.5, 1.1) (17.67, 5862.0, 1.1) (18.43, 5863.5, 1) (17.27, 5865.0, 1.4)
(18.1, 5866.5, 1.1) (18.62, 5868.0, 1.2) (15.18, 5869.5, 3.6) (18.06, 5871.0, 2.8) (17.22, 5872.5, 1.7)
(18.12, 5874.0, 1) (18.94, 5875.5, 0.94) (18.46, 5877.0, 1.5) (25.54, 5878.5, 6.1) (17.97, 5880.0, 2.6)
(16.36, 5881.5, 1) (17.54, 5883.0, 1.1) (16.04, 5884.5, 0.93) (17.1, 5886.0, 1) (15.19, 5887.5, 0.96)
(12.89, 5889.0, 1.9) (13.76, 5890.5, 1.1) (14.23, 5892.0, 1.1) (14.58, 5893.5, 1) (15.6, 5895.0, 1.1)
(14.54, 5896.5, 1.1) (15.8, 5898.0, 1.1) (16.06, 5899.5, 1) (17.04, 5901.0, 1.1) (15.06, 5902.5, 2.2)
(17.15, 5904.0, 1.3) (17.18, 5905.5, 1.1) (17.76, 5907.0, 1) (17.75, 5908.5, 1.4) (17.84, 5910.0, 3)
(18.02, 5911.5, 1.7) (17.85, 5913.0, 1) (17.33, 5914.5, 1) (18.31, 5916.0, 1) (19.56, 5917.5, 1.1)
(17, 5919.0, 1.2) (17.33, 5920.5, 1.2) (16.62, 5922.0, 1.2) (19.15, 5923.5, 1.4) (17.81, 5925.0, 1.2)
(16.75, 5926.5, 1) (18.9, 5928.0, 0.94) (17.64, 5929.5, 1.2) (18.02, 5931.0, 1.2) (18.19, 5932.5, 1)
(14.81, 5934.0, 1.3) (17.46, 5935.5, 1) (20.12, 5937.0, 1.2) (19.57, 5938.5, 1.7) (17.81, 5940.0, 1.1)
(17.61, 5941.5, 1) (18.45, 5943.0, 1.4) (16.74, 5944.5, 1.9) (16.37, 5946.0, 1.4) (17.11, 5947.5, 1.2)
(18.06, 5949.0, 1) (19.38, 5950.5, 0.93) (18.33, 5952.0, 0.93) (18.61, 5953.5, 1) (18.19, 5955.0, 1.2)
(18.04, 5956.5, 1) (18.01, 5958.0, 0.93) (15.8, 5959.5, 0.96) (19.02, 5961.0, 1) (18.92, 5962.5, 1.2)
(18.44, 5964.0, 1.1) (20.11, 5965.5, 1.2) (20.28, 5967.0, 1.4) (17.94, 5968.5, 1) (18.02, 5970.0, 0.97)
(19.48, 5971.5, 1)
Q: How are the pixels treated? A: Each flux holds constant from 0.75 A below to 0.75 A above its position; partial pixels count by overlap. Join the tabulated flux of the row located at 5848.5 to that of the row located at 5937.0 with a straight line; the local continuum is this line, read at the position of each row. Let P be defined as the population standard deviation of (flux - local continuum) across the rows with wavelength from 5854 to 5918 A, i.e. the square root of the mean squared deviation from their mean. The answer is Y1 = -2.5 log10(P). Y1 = -0.82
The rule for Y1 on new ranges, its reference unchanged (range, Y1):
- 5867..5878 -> -0.15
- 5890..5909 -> -0.20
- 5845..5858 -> -1.04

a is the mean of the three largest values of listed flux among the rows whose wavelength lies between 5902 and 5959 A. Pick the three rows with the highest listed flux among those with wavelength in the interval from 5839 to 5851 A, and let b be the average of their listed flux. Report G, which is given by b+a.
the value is 39.2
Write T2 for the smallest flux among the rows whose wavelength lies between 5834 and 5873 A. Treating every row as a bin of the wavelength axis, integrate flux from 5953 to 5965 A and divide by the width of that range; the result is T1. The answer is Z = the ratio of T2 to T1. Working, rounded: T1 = 18.2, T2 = 14.06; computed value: 0.774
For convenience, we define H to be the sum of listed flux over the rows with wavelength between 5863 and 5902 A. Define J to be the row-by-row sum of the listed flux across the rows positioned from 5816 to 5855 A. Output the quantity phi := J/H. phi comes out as 1.15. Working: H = 439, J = 505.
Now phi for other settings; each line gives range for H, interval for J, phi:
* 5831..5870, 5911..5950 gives 0.97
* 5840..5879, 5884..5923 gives 0.89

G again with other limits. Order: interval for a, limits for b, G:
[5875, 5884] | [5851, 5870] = 41.7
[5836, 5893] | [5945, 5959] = 42.1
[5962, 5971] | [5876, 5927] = 41.2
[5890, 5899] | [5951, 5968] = 35.1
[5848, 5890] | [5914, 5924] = 42.0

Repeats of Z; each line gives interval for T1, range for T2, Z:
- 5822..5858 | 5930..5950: 0.765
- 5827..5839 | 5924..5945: 0.761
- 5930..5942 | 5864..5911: 0.718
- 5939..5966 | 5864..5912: 0.714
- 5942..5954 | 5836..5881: 0.787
